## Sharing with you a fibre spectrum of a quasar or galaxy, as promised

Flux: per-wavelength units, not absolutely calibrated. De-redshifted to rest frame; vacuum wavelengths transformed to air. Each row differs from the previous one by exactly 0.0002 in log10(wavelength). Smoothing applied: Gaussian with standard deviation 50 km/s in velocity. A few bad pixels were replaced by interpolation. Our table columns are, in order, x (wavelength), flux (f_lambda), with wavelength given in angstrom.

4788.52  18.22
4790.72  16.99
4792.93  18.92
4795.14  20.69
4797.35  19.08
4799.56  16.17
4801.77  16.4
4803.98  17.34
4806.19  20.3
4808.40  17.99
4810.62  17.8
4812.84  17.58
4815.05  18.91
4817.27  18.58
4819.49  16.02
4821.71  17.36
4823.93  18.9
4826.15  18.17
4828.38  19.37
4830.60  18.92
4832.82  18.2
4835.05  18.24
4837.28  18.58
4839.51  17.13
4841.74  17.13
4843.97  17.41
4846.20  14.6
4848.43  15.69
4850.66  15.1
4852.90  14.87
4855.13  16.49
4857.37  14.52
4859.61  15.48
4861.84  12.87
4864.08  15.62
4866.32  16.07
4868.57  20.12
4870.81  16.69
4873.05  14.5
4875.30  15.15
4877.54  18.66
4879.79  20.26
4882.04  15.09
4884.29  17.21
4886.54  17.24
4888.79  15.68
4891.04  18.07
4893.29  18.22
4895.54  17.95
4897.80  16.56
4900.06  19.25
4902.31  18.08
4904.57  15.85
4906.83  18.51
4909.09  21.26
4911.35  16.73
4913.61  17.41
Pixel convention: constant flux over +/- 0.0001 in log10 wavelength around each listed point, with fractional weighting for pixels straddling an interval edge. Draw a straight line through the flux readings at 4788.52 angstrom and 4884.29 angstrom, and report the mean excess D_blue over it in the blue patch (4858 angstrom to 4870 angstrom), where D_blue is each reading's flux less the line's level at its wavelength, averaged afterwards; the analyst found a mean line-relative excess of -1.4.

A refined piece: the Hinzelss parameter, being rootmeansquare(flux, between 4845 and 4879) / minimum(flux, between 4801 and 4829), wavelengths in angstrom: 0.99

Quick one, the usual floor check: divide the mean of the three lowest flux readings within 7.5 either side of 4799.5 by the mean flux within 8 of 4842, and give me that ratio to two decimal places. 0.98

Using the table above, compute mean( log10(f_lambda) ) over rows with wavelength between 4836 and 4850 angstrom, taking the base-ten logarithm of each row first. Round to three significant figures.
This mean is 1.22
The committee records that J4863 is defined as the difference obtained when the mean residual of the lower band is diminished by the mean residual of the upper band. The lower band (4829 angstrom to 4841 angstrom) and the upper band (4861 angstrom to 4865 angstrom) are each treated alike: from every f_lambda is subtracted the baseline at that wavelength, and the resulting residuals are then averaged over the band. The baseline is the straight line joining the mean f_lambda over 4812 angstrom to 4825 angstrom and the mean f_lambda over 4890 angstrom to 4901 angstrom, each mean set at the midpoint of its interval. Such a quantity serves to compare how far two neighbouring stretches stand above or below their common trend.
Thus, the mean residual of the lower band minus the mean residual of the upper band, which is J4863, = 4.0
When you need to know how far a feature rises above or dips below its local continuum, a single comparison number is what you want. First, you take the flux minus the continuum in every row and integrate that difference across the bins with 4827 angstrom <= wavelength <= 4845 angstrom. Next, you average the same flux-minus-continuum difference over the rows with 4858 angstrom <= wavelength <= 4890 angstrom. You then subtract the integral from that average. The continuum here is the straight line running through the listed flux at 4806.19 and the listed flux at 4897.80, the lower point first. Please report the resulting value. 16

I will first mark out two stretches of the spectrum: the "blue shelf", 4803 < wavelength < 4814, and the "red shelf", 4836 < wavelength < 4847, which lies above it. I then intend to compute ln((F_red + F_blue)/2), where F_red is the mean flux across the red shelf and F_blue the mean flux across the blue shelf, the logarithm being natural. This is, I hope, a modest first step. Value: 2.87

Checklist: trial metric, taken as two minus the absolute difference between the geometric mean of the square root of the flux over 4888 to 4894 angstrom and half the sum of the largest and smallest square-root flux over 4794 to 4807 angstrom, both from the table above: 1.87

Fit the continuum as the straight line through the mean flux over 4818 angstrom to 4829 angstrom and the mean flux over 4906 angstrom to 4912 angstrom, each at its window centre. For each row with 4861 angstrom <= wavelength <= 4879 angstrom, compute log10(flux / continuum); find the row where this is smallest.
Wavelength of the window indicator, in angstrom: 4861.84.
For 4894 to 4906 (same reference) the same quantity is 4904.57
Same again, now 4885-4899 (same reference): 4888.79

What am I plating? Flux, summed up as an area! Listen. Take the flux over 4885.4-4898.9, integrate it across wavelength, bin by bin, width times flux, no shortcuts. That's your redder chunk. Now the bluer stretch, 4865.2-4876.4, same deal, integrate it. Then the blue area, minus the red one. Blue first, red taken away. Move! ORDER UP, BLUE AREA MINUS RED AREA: -49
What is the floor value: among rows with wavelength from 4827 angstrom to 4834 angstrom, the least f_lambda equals 18.2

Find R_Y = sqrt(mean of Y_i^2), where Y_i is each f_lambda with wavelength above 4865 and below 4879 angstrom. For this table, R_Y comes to 17.0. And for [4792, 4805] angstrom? 18.2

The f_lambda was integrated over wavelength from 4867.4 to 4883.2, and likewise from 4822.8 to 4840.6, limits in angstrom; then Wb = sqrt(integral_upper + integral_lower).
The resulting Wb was 24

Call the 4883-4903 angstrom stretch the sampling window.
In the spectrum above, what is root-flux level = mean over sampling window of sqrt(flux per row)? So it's 4.19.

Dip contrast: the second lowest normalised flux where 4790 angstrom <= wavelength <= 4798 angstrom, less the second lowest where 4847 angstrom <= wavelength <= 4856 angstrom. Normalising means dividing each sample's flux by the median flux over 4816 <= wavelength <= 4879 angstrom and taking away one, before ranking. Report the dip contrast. 0.23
